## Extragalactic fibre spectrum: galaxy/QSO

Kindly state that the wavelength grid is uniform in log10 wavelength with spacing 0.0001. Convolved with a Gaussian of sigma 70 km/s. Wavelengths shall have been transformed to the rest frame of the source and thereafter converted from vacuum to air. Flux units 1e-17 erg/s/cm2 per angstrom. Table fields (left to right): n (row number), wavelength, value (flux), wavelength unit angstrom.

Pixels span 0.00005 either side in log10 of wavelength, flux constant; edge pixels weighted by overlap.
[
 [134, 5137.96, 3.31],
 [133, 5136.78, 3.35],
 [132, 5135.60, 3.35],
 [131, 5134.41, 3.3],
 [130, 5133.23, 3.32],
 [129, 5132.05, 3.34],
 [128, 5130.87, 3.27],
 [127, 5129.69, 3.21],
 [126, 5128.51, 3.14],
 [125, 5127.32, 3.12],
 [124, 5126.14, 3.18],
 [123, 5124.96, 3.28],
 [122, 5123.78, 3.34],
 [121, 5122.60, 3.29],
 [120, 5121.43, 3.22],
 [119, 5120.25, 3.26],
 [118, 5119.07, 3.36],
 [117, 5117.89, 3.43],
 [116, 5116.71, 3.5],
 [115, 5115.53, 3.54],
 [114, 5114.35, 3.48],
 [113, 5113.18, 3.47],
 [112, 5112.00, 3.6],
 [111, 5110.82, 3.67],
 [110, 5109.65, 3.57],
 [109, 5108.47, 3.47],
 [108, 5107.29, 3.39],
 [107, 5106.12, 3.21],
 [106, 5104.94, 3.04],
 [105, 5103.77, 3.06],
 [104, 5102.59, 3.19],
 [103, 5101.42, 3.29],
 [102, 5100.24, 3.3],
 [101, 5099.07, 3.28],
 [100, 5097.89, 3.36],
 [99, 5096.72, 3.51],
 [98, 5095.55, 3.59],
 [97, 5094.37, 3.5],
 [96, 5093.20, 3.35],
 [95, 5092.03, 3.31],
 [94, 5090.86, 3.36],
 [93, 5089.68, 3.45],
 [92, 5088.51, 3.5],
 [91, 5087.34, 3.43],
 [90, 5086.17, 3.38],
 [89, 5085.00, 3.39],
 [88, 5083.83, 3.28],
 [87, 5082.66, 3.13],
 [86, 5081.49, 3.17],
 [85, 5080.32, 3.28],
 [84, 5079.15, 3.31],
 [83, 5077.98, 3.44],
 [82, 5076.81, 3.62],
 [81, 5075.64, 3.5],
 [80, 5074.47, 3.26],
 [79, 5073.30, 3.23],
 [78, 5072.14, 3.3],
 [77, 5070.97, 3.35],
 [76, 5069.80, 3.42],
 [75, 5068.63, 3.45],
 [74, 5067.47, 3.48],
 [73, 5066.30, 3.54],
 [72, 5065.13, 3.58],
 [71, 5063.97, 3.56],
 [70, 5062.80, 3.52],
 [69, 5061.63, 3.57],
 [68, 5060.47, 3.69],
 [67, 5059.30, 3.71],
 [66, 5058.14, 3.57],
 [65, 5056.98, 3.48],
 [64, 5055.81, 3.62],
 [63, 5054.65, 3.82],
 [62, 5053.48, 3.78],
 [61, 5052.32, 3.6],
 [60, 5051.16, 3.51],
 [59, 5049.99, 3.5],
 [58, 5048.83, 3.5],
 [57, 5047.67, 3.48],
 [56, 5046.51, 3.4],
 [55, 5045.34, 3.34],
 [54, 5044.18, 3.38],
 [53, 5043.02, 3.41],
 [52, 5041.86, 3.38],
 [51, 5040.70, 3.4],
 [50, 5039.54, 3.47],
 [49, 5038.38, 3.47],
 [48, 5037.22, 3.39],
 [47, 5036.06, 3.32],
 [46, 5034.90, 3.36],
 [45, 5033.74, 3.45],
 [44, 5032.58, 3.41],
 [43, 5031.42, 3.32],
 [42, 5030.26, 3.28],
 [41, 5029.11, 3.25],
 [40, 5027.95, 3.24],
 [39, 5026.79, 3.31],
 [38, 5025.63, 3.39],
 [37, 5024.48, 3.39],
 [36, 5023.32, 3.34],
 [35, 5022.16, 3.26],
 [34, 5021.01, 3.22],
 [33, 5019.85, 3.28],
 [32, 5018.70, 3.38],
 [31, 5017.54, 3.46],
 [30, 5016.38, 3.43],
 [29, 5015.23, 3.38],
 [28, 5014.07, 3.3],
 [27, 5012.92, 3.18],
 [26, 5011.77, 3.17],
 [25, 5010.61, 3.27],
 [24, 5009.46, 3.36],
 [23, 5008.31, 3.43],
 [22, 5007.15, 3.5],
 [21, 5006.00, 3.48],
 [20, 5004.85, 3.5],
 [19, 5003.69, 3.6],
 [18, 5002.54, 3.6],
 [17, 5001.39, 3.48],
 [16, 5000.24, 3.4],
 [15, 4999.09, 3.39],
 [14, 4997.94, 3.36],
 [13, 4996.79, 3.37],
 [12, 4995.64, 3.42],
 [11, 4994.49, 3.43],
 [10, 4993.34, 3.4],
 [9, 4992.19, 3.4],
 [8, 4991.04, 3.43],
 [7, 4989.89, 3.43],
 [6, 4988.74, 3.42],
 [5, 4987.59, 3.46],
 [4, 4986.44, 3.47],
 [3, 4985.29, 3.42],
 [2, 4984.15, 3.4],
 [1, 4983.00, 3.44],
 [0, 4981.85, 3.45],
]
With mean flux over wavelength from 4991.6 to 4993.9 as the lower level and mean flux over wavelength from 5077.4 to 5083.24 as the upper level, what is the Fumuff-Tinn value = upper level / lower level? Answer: 0.96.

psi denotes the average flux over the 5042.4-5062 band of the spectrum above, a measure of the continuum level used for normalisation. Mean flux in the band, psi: 3.55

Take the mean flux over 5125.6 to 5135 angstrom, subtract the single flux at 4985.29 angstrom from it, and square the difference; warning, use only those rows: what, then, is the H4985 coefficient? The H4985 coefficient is 0.034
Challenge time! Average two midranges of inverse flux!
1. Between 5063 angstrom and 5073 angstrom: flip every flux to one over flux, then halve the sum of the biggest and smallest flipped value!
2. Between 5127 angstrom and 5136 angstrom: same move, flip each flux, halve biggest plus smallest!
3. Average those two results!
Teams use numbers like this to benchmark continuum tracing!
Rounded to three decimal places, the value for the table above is 0.300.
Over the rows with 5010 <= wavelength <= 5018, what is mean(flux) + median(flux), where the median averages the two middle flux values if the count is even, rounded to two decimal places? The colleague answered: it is 6.61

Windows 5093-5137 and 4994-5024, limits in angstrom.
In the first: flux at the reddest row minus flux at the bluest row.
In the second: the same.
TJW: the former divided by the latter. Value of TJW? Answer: 0.0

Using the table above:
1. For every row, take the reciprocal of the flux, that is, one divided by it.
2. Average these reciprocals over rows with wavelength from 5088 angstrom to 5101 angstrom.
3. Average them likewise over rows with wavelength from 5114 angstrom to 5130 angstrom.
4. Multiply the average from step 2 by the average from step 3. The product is 0.0888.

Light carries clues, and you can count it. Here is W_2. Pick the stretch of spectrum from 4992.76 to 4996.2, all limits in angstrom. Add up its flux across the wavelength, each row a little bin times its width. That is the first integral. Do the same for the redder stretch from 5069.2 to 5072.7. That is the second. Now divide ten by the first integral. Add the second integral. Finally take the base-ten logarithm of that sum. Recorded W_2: 1.10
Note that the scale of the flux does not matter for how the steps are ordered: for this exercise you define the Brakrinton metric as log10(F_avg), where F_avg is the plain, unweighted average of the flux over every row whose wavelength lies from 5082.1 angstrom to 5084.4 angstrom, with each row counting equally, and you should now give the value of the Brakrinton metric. 0.506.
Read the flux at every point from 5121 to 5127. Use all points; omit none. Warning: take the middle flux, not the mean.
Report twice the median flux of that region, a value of 6.56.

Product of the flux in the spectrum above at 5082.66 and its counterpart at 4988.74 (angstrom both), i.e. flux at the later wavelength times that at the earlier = 10.7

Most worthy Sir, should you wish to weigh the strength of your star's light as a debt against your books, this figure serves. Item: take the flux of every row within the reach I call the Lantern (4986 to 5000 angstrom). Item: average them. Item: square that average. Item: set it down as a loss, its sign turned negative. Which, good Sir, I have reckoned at -11.7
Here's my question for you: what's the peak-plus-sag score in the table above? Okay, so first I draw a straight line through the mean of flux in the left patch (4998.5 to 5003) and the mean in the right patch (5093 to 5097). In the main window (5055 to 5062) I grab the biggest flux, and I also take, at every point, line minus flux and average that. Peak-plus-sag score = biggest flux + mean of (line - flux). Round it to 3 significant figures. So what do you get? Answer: 3.58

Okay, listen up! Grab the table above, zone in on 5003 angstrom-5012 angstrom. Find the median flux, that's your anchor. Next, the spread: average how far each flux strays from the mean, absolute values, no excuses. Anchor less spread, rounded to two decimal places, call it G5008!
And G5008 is 3.34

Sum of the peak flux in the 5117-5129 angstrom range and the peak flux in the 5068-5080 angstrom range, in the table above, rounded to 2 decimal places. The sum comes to 7.05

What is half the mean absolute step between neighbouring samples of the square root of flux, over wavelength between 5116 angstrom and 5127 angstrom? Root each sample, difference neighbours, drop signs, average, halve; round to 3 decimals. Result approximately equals 0.010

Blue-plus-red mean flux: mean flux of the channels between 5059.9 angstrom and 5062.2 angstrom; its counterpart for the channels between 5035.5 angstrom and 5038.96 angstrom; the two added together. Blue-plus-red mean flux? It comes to 7.0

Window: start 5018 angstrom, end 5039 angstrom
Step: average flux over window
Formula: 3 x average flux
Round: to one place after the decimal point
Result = 10.0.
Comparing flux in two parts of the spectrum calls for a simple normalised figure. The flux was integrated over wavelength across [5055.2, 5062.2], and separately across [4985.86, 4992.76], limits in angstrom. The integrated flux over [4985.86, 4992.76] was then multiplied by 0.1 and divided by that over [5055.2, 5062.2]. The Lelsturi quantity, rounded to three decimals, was 0.094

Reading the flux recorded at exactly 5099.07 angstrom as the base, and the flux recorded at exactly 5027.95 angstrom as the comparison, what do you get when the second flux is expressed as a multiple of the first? 0.99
